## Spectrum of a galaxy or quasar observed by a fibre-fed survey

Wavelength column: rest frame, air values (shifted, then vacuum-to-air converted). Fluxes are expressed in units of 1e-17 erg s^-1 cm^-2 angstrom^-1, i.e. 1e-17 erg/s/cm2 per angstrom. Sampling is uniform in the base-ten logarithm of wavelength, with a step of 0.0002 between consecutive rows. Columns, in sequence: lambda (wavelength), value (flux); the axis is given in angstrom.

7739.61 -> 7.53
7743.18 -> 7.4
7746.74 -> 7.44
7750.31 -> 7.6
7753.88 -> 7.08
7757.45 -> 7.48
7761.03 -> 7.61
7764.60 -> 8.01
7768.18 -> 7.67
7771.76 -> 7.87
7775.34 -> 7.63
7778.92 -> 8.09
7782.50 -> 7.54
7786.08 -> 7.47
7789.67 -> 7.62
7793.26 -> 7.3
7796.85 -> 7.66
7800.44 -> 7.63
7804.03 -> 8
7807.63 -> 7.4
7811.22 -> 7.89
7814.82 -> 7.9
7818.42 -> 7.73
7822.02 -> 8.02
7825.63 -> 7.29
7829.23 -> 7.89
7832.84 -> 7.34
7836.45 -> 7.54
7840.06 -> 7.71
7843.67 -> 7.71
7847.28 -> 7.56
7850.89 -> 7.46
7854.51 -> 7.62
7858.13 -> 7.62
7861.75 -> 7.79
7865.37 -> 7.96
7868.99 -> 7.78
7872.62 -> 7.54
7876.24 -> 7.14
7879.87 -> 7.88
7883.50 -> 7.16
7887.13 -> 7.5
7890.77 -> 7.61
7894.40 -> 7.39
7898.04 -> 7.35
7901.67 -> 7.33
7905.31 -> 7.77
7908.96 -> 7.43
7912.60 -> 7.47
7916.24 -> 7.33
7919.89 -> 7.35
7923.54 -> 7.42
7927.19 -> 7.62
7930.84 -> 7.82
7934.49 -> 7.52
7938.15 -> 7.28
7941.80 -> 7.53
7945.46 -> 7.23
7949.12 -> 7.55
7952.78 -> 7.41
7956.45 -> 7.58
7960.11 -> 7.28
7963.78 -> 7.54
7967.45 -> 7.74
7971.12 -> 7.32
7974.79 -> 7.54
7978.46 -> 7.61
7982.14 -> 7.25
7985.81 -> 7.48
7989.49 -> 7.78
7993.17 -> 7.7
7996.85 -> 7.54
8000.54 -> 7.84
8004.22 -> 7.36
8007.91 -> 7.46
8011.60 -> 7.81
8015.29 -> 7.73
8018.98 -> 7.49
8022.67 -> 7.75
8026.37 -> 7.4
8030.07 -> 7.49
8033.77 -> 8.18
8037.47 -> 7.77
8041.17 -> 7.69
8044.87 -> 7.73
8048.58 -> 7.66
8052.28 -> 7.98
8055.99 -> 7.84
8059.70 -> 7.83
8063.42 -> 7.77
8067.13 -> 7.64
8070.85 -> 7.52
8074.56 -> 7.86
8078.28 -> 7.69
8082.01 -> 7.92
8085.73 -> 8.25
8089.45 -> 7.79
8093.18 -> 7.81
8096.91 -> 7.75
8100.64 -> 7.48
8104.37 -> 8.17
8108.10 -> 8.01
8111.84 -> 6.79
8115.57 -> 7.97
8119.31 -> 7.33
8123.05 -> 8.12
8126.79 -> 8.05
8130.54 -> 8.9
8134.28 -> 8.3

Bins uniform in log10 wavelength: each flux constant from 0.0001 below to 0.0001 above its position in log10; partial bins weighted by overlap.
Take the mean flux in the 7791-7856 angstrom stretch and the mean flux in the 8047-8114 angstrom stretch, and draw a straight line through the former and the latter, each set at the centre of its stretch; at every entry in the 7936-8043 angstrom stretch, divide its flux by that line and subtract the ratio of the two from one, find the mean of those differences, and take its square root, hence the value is 0.14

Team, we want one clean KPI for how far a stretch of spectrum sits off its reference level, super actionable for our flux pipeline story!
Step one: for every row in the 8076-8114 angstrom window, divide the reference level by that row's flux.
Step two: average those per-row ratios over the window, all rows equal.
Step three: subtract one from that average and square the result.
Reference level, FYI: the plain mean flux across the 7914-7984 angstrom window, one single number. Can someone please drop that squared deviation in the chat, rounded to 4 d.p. 0.0013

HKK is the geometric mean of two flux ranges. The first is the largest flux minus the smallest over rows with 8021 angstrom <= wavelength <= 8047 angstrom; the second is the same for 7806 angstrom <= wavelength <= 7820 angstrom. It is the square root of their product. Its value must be 0.6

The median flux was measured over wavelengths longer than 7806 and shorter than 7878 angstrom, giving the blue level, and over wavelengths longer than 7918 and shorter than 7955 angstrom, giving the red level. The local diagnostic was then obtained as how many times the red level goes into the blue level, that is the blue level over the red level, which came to 1.03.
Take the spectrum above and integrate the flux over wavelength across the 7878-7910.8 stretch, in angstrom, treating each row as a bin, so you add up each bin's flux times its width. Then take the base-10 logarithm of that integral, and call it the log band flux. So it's 2.39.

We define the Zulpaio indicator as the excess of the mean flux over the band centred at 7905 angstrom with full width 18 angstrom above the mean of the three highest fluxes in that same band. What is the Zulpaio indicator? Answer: -0.09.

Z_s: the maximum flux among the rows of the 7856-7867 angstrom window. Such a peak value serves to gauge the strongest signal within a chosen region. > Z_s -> 7.96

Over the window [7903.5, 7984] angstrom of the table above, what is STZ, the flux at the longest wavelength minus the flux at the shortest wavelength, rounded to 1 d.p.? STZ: -0.5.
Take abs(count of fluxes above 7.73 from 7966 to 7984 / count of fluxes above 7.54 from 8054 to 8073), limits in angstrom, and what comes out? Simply 0.25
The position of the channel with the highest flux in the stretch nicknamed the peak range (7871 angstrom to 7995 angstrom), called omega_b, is 7879.87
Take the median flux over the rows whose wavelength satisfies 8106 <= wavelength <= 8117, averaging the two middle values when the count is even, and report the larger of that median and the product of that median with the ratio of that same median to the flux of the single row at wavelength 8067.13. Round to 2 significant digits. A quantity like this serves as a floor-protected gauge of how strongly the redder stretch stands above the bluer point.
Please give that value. 8.3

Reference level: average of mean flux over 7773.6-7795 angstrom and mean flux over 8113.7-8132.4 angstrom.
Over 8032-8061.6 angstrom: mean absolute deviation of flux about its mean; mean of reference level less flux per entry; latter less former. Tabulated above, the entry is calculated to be -0.12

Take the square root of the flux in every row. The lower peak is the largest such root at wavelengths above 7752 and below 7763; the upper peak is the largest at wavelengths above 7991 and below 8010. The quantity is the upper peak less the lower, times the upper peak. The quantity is 0.12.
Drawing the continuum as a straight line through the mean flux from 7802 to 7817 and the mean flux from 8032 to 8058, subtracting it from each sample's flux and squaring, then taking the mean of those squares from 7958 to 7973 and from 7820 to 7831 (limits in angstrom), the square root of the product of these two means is 0.13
